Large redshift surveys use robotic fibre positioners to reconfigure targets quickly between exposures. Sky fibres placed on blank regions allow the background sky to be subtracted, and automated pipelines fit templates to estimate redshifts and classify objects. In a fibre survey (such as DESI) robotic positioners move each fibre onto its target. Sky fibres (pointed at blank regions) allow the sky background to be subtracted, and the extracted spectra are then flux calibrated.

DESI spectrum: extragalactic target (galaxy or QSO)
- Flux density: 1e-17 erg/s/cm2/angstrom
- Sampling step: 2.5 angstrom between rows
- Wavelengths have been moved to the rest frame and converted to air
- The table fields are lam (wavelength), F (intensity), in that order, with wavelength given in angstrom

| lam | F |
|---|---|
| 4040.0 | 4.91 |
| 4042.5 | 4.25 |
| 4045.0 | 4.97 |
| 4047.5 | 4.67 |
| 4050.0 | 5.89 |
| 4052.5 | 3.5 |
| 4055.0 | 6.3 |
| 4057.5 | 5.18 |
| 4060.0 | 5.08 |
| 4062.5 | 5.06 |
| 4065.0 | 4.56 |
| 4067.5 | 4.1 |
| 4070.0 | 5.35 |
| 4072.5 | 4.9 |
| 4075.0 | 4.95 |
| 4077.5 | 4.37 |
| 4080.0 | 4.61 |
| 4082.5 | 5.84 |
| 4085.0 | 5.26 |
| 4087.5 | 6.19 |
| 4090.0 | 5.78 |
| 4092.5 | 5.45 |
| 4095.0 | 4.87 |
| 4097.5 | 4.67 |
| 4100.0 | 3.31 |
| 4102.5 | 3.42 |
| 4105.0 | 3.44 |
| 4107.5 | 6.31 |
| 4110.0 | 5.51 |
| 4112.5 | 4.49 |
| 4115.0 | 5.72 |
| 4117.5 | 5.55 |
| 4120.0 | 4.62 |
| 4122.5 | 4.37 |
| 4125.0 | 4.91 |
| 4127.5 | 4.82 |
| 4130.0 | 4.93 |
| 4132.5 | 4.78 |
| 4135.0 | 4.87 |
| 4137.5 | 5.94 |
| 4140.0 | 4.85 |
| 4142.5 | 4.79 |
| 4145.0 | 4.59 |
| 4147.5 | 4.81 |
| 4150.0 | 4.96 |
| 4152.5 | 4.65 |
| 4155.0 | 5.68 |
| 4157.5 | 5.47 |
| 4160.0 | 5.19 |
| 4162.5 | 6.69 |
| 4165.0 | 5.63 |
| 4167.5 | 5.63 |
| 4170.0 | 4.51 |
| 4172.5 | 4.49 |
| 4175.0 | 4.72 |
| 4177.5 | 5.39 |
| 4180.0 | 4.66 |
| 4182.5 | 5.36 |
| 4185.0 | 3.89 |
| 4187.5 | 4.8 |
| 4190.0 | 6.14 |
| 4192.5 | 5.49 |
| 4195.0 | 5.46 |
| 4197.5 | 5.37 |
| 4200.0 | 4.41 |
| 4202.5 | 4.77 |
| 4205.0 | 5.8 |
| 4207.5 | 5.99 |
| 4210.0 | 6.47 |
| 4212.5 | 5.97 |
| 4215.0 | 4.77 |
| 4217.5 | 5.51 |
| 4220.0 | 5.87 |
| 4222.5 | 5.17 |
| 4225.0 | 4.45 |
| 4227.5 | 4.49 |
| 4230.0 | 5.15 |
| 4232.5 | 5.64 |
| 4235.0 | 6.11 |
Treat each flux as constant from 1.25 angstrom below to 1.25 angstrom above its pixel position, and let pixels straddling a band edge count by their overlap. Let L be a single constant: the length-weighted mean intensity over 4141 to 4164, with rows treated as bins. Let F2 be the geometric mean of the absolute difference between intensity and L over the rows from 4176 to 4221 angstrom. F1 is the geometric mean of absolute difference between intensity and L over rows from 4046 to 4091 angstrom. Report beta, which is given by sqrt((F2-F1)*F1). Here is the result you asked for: 0.19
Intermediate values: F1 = 0.377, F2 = 0.47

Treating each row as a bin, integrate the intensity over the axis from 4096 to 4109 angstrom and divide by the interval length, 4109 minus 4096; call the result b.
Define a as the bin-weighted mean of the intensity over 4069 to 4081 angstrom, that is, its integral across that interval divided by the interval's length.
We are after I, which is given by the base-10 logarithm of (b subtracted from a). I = -0.25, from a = 4.8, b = 4.27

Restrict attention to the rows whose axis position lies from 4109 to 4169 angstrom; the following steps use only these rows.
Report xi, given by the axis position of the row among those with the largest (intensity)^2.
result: 4162.5 angstrom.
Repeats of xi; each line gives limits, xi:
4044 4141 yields 4107.5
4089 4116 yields 4107.5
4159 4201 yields 4162.5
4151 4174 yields 4162.5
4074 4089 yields 4087.5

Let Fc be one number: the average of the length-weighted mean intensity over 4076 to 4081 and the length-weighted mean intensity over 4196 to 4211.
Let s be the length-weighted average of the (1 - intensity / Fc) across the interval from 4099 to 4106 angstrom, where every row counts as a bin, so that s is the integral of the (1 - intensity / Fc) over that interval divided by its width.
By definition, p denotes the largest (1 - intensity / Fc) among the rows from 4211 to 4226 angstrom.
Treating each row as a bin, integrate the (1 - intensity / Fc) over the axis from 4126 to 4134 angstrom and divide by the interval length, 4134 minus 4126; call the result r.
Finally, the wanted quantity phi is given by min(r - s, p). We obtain -0.29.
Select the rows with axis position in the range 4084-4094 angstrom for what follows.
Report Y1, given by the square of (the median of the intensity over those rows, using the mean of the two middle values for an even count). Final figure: 32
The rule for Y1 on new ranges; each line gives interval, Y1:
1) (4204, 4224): 34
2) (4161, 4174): 32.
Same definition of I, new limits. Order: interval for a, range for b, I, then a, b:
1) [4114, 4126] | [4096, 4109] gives -0.12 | 5.0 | 4.27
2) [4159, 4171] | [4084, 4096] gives -1.53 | 5.6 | 5.53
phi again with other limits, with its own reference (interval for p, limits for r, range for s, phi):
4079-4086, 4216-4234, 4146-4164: 0.03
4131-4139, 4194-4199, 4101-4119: -0.09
